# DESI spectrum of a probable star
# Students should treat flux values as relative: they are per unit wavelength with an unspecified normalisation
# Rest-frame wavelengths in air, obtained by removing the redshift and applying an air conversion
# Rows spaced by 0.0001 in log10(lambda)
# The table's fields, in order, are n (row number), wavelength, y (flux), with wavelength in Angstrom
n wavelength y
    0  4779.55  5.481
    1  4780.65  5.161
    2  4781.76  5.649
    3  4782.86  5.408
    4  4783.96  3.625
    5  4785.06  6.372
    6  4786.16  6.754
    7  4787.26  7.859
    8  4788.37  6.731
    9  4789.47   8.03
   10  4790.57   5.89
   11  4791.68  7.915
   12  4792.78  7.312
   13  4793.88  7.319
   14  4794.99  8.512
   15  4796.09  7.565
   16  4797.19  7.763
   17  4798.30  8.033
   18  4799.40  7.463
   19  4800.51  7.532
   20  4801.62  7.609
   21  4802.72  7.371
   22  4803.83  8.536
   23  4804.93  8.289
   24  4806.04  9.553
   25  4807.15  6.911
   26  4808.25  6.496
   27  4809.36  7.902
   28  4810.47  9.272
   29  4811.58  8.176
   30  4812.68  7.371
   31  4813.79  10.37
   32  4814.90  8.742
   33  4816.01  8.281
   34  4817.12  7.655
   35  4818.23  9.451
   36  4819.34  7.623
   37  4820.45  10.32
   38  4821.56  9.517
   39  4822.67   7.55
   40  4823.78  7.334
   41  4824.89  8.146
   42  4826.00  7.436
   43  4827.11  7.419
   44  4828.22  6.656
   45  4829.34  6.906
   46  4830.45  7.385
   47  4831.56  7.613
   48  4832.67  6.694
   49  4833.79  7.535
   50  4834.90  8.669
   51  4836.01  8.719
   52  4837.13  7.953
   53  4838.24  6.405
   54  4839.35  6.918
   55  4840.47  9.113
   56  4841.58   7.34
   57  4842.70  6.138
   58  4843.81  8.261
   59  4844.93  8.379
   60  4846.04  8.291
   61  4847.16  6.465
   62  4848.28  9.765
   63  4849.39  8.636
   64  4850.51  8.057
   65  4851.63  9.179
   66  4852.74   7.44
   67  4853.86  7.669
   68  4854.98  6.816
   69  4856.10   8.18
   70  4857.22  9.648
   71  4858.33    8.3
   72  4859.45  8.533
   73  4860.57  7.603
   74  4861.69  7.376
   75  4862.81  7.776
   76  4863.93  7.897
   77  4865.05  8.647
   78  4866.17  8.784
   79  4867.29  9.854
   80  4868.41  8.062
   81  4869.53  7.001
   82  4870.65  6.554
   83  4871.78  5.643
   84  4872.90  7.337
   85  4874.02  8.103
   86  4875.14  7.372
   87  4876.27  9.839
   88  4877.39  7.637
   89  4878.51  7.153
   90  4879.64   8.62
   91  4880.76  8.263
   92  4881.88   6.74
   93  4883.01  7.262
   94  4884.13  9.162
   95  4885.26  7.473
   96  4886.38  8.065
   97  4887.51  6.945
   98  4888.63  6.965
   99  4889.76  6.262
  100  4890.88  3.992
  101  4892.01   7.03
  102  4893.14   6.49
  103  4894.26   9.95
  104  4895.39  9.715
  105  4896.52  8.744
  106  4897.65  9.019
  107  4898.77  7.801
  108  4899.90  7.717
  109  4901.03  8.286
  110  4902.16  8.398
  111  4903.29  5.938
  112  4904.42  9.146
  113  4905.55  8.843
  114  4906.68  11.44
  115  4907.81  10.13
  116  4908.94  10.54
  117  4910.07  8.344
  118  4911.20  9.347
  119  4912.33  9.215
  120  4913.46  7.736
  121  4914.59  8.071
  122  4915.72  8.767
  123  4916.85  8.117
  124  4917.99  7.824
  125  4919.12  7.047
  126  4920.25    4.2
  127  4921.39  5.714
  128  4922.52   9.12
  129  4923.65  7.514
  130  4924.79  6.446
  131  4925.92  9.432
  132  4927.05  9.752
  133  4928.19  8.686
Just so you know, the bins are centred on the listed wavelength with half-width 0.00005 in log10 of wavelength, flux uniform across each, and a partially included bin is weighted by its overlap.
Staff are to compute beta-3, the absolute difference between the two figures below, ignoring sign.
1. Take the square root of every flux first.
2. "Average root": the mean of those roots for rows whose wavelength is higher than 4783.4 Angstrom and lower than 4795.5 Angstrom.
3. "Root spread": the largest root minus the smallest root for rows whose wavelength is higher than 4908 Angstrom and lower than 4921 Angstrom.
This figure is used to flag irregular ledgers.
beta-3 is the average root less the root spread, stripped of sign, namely 1.4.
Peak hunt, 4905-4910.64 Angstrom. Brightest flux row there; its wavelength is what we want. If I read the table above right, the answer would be 4906.68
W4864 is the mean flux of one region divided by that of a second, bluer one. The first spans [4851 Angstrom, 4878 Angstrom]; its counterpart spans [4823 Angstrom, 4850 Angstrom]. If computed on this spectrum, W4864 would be 1.04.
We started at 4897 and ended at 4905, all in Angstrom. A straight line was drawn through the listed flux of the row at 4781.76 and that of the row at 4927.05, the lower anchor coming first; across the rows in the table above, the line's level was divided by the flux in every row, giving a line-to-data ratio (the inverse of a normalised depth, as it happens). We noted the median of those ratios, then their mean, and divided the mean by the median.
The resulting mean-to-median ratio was 1.05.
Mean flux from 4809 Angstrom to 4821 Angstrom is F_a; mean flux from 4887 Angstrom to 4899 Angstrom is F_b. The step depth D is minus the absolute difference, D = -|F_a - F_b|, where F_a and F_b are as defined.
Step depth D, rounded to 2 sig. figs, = -1.1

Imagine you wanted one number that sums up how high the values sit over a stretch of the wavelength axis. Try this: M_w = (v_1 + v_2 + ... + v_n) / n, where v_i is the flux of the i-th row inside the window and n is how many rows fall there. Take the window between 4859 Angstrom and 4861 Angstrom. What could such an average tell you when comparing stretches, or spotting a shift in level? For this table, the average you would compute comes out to 8.07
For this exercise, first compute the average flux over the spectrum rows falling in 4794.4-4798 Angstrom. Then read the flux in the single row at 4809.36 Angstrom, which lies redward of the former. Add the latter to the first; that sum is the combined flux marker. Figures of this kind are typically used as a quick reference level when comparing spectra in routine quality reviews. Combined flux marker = 15.8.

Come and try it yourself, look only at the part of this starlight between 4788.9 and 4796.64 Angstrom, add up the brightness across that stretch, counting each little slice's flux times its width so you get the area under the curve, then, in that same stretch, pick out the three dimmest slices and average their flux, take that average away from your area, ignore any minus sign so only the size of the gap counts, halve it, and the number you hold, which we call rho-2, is 25.6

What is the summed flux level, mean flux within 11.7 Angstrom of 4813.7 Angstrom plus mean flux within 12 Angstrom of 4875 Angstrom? 16.2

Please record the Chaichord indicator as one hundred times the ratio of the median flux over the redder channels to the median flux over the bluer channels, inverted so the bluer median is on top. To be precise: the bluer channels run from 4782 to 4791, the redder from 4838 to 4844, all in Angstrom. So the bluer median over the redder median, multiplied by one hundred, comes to 92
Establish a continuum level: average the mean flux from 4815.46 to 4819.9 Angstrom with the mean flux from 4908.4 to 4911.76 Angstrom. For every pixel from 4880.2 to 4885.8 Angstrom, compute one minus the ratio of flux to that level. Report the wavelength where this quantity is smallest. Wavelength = 4884.13 Angstrom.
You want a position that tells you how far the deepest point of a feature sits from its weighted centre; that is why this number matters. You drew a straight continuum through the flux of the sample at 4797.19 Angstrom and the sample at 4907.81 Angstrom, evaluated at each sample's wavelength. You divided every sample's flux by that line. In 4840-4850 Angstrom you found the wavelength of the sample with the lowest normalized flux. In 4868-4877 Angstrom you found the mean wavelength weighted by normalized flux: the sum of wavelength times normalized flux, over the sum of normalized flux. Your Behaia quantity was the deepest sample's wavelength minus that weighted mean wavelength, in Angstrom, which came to -29.8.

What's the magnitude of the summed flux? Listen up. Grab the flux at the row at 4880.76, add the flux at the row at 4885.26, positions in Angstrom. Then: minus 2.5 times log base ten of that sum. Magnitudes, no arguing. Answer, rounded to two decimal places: -2.99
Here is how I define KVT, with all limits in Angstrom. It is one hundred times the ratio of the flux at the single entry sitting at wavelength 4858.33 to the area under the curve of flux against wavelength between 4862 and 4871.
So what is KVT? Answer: 11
